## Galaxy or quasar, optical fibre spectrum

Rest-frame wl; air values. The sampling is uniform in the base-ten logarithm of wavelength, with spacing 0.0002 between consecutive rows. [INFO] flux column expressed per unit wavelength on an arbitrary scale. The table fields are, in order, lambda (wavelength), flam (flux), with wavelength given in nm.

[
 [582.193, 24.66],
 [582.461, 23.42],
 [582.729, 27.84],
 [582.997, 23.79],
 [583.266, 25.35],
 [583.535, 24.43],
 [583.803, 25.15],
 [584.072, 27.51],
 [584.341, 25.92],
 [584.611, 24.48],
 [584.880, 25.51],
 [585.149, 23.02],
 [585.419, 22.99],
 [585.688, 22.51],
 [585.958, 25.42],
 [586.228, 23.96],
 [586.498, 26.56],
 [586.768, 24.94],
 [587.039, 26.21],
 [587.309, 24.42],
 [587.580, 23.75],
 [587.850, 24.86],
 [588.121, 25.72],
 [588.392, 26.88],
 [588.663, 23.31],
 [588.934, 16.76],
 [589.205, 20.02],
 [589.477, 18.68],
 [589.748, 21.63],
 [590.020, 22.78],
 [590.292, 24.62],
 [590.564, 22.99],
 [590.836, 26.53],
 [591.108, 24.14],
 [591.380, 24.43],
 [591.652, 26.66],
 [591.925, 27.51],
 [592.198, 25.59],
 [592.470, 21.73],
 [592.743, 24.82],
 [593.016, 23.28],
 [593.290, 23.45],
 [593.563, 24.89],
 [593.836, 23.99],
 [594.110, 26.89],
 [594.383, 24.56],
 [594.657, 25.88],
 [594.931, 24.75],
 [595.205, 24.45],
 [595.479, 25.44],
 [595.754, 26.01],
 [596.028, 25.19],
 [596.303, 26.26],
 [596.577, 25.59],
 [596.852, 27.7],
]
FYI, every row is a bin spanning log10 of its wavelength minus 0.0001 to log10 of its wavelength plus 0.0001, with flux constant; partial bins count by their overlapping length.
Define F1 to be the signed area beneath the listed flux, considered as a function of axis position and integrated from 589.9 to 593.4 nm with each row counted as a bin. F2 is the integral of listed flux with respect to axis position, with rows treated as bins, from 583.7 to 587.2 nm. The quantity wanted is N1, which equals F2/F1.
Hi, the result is 1.02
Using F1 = 86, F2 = 87.2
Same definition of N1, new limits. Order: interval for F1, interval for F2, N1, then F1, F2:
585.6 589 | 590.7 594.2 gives 1.05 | 83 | 87.1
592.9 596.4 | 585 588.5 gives 0.99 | 87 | 86.4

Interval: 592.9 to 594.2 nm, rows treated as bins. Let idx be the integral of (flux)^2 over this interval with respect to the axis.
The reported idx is 778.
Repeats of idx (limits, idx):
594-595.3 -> 834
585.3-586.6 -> 767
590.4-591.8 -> 876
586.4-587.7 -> 823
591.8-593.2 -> 847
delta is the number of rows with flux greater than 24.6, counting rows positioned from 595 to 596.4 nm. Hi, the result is 4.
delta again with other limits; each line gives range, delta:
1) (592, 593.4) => 2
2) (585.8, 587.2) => 4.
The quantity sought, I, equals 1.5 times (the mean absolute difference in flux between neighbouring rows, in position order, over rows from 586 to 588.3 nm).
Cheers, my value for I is 2.1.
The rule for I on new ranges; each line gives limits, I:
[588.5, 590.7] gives 4.0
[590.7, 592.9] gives 3.1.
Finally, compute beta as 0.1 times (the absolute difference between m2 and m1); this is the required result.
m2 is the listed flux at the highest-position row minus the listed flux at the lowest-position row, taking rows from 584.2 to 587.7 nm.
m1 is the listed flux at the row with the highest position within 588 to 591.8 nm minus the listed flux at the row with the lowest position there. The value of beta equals 0.31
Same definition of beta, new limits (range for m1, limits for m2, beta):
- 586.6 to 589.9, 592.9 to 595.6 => 0.55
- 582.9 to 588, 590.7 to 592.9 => 0.28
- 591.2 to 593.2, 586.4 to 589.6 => 0.67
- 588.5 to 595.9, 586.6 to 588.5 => 0.08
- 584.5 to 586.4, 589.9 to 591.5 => 0.22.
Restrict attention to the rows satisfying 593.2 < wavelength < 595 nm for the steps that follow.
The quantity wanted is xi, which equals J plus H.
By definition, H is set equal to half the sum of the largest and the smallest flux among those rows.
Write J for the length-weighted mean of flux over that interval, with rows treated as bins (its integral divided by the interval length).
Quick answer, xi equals 50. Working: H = 25.2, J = 25.0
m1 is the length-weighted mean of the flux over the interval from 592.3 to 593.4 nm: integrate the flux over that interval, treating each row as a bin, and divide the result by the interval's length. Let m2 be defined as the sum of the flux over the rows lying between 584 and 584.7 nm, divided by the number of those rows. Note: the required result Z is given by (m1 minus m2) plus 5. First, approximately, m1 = 23.4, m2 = 26.0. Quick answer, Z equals 2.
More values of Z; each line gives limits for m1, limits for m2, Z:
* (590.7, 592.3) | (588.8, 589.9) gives 12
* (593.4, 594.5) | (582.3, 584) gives 5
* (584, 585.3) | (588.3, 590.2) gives 9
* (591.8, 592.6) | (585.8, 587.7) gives 5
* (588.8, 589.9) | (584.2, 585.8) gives 0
